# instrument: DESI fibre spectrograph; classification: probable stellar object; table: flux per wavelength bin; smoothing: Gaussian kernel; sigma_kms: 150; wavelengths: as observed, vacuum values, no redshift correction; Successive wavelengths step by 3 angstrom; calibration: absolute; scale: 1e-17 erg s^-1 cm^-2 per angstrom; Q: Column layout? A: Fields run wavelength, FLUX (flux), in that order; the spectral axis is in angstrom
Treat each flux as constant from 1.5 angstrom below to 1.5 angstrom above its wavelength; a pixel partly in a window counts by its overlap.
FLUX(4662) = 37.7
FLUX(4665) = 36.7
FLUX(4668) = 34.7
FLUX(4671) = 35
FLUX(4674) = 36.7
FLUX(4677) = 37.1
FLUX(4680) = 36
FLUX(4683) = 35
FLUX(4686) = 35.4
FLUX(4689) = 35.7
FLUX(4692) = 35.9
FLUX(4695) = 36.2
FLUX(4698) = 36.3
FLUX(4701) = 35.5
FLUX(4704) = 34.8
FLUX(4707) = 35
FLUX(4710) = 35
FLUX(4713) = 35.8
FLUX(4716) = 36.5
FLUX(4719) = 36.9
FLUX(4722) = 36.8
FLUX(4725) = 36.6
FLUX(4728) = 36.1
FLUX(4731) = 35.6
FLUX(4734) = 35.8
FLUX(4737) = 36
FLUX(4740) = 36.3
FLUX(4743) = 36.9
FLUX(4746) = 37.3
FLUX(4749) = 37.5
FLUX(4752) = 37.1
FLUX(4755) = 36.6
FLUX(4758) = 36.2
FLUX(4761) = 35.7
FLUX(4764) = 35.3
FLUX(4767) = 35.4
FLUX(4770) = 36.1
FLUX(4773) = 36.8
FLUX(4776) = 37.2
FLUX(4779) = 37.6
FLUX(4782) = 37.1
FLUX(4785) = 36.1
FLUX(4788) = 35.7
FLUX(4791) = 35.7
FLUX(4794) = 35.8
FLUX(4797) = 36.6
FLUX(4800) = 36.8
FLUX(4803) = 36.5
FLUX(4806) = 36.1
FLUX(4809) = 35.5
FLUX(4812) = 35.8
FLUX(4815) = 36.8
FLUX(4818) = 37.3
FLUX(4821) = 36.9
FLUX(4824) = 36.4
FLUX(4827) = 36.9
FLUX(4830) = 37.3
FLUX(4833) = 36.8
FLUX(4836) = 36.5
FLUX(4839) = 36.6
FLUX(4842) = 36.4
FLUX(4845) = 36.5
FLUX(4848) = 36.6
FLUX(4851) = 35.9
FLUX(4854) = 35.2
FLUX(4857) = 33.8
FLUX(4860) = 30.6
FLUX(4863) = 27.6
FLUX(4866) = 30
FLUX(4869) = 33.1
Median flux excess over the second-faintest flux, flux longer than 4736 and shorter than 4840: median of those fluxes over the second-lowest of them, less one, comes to 0.034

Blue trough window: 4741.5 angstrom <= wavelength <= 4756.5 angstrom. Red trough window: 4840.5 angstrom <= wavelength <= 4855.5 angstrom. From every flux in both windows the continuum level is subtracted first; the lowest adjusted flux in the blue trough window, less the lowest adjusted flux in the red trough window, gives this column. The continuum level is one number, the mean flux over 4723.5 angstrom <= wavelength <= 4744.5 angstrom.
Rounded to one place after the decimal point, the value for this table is 1.4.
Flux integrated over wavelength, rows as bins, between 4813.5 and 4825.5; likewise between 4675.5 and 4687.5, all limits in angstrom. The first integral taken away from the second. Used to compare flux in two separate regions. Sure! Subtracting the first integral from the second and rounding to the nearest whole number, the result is -12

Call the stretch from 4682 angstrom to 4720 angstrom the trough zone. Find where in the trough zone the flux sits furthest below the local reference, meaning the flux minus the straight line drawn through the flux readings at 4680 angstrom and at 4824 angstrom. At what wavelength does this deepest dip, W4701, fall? 4704 angstrom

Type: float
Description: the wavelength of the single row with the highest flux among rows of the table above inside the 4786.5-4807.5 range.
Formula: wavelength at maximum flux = 4800 angstrom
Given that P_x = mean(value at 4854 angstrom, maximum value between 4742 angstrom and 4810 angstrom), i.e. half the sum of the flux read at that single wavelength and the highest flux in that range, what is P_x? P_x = 36.4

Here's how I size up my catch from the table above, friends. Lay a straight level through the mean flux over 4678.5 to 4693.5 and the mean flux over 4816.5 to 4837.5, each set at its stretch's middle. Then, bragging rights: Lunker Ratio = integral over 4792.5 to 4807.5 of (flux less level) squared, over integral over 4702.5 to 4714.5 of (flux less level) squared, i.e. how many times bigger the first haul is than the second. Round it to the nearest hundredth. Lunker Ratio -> 0.45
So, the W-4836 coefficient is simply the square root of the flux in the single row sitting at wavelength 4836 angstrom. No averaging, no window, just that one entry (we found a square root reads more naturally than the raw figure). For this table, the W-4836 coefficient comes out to 6.042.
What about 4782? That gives 6.091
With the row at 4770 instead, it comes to 6.008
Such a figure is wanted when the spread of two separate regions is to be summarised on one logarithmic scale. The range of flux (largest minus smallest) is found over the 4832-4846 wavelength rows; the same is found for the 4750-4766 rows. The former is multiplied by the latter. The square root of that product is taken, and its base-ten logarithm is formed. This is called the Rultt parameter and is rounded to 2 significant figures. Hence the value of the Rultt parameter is -0.071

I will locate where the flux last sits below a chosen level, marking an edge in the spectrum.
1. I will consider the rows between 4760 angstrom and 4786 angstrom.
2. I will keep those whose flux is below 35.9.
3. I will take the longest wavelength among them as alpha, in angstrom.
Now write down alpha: 4767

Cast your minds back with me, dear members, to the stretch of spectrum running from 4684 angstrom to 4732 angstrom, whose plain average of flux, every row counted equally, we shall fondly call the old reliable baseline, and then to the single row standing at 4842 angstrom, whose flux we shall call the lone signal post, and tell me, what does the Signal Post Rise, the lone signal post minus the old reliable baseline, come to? 0.52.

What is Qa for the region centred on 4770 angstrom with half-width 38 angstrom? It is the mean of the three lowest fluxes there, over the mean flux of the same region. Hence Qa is 0.974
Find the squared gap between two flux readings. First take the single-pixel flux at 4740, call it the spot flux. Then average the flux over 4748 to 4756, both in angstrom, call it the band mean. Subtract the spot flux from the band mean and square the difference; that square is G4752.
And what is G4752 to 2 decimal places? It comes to 0.59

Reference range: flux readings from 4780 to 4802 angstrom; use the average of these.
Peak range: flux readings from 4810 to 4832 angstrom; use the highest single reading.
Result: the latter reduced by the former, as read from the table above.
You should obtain 1.0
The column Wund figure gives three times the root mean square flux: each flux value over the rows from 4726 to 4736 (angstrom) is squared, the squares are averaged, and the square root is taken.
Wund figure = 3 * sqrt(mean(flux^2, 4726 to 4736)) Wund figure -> 108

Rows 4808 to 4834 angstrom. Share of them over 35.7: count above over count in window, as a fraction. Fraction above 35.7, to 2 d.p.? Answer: 0.89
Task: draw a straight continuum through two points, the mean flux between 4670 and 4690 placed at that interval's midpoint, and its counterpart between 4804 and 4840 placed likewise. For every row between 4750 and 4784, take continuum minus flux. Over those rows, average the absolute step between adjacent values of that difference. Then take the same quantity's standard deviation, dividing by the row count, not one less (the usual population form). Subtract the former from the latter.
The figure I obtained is 0.26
